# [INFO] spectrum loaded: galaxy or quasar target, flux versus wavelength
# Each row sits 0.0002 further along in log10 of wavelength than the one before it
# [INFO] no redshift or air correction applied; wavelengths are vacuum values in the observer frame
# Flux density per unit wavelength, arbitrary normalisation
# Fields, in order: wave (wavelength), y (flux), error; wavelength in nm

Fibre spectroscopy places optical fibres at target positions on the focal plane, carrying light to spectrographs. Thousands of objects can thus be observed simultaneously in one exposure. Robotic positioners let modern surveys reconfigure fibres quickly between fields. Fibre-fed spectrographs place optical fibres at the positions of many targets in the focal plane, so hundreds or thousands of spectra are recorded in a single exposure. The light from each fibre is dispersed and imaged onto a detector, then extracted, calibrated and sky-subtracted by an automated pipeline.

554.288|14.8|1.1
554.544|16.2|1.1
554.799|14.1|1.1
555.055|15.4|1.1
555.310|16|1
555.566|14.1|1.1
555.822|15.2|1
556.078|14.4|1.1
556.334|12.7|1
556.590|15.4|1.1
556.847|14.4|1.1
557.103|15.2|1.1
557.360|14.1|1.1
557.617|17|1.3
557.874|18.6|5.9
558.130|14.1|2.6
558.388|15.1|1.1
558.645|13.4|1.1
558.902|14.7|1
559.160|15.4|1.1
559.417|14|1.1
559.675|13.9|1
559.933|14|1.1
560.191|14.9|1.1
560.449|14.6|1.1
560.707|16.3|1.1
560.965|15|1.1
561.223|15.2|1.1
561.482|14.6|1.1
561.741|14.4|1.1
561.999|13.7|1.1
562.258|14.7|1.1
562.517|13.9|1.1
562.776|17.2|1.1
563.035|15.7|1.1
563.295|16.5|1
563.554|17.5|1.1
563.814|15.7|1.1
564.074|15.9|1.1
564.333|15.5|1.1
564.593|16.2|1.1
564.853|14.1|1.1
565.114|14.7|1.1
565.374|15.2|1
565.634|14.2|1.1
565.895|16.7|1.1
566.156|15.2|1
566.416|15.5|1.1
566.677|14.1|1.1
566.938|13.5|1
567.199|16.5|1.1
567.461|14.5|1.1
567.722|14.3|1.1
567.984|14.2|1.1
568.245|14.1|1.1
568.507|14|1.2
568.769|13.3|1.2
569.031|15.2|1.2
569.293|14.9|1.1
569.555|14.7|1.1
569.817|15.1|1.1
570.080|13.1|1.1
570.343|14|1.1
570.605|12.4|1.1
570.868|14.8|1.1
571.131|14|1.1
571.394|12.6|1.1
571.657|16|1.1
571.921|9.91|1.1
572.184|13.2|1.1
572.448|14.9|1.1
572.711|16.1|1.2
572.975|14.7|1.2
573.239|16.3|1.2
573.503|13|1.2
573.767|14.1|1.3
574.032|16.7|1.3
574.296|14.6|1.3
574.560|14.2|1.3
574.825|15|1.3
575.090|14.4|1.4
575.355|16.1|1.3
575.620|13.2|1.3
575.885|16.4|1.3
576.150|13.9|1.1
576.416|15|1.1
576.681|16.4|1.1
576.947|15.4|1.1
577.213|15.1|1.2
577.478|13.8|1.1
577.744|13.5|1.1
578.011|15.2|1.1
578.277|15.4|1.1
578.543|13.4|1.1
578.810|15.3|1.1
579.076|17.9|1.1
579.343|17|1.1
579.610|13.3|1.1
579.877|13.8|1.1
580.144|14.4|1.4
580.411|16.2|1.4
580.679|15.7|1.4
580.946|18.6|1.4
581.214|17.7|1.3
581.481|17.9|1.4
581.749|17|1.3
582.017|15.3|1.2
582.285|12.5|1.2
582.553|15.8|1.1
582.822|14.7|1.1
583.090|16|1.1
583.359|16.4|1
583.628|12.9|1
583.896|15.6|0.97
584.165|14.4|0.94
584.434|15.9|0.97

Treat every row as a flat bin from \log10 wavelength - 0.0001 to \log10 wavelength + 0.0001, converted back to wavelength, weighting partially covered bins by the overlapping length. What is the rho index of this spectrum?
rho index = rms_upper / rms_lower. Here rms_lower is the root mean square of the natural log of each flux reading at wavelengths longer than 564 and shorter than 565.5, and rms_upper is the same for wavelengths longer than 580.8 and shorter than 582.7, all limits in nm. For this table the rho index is 1.02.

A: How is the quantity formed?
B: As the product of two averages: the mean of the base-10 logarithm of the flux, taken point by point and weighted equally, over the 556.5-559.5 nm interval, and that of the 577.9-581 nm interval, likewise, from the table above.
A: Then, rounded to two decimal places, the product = 1.40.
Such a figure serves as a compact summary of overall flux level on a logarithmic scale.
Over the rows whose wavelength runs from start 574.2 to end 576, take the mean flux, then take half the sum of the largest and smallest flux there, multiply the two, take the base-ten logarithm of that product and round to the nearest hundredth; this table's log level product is 2.34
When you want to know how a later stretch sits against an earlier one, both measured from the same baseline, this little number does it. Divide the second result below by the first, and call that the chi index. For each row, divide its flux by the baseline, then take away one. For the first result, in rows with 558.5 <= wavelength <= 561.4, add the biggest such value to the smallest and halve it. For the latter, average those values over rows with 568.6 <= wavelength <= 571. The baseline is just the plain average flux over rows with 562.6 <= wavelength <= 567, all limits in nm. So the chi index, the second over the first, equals 2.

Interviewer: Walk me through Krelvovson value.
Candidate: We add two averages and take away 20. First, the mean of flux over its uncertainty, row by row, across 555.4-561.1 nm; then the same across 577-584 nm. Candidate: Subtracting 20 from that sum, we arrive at 5.9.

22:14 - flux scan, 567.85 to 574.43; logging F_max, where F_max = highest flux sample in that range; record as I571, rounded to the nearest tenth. 16.7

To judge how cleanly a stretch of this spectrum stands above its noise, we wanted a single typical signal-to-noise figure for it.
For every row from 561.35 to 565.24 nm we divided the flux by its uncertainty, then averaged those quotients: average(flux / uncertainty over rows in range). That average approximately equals 14.1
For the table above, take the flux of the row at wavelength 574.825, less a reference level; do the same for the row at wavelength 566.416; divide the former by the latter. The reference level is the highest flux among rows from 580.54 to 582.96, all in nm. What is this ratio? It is 1.2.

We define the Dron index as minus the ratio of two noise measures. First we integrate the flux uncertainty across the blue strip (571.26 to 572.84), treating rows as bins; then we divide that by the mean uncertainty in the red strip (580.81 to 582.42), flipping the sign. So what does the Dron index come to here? -1.36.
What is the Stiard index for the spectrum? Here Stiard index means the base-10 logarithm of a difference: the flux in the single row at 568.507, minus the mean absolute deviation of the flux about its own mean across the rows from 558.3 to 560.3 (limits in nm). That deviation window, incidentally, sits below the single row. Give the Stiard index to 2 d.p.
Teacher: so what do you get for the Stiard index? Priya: 1.13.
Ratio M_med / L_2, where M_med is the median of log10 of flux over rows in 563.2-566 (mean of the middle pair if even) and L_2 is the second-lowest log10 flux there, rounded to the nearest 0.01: 1.04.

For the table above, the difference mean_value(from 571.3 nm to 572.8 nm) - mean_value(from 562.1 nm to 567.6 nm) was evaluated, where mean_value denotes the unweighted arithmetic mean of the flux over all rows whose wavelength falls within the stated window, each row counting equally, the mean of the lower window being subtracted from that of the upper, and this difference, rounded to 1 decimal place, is -1.6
